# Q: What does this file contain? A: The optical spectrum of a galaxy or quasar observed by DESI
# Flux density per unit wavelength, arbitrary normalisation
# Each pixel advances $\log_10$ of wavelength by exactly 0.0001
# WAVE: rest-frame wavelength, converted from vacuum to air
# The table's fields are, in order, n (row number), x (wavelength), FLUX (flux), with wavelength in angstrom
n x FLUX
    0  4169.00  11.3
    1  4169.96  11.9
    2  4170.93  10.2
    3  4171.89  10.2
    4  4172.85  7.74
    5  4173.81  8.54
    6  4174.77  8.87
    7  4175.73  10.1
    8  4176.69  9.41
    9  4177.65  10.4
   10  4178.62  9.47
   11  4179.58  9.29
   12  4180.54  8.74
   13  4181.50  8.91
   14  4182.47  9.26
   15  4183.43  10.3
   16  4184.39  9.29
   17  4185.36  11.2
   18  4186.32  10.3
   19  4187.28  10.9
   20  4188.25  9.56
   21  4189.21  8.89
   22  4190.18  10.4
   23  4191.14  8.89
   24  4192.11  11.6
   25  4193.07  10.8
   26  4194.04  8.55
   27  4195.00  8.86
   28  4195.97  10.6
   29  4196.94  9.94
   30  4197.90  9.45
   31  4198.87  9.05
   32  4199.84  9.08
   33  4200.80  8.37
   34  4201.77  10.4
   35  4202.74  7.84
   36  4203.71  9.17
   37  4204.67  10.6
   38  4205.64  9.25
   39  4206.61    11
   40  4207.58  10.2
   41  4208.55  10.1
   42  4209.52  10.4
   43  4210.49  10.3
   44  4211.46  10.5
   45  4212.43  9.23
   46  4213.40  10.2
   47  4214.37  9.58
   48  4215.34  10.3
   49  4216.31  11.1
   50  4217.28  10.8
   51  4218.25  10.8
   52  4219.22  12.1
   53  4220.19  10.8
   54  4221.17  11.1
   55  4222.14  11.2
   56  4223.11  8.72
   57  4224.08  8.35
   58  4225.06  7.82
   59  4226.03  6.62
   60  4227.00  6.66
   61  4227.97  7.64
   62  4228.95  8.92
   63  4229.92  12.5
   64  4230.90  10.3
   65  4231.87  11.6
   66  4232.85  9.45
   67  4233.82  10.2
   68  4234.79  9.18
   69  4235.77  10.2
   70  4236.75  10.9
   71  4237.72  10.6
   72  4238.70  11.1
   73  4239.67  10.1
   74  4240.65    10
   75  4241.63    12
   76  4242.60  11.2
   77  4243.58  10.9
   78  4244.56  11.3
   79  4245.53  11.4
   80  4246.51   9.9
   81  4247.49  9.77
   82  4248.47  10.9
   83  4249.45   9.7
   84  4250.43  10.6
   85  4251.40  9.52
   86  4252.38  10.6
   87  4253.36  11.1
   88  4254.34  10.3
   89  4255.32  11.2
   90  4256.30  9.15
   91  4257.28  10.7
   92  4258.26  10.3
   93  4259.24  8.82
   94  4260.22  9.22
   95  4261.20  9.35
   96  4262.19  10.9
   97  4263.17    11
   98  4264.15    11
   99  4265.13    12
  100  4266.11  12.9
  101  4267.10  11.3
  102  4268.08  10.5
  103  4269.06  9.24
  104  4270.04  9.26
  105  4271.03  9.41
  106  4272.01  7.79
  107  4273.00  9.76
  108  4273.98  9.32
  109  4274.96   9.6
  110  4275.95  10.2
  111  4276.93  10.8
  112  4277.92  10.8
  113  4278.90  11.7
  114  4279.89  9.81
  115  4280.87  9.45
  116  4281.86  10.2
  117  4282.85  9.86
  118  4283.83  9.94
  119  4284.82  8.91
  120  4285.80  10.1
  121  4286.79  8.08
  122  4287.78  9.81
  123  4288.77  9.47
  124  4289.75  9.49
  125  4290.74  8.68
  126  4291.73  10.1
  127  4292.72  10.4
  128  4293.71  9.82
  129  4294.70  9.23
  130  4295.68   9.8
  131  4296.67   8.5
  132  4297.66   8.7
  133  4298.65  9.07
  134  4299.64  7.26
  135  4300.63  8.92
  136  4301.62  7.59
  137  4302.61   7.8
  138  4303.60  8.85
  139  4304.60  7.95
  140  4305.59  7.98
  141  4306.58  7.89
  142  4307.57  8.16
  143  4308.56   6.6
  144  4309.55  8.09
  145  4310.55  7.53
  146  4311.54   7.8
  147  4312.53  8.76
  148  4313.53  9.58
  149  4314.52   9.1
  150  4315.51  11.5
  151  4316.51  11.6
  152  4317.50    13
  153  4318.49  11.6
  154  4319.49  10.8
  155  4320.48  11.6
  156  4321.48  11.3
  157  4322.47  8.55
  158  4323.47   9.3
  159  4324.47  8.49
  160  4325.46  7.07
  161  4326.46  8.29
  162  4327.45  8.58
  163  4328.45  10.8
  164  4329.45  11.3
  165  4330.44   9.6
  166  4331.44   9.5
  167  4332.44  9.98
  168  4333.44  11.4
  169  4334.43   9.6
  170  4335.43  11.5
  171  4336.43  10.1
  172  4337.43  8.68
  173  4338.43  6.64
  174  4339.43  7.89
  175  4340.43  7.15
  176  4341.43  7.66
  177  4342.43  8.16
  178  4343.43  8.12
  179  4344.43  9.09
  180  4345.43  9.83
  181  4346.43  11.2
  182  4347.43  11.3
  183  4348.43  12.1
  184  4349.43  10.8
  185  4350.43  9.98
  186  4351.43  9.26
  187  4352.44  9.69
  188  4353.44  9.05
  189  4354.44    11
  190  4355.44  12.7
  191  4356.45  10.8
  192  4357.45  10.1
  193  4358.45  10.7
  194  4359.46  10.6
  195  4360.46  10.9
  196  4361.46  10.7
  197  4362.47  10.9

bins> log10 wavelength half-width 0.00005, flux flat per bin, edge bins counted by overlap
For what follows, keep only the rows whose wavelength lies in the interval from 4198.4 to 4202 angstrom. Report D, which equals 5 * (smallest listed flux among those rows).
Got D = 42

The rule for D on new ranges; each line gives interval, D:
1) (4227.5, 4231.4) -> 38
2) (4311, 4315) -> 39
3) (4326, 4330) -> 41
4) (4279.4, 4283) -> 47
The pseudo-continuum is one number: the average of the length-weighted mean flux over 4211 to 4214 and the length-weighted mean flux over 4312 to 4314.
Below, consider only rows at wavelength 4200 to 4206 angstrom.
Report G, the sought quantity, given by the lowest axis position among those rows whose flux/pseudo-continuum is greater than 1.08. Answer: 4201.77 angstrom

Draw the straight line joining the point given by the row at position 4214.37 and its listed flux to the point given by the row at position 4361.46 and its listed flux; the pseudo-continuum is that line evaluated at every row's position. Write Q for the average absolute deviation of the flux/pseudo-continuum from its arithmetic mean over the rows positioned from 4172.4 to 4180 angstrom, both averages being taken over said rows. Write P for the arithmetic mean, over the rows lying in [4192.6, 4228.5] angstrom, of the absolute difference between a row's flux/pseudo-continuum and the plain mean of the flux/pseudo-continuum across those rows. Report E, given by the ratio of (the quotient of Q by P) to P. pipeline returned 5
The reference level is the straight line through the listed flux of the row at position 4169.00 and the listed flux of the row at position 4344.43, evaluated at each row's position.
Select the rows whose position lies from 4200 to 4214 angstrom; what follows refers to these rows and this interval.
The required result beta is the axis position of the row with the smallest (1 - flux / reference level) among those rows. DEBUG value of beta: 4206.61 angstrom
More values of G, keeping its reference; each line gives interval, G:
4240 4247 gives 4241.63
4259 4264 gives 4262.19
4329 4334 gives 4329.45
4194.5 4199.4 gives 4195.97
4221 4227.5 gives 4221.17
